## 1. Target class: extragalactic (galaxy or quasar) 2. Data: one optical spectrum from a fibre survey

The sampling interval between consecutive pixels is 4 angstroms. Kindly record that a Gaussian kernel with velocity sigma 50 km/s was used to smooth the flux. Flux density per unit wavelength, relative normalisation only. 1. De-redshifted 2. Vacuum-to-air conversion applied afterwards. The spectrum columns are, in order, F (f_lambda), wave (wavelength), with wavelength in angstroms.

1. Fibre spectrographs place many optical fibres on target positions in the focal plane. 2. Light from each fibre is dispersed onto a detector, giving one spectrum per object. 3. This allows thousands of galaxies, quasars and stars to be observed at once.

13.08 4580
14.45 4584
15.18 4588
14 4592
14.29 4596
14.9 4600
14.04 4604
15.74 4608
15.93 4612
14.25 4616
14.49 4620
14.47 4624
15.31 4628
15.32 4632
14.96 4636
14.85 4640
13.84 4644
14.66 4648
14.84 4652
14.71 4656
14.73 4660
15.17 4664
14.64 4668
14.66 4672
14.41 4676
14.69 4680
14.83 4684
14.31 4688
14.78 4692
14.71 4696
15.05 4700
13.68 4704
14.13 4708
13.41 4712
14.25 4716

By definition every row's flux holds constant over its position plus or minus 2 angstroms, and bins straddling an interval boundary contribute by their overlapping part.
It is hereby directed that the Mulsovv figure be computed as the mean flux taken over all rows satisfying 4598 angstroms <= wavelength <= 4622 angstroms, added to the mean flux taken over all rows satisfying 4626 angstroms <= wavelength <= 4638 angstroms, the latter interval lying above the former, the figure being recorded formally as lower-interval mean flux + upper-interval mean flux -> 30.1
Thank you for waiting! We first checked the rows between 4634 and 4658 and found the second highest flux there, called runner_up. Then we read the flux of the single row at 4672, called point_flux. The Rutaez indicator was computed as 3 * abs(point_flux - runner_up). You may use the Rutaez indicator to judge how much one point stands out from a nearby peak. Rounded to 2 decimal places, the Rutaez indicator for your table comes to 0.57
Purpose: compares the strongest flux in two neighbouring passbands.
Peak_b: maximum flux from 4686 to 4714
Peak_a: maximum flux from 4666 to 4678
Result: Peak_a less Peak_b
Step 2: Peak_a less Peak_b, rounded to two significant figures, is -0.39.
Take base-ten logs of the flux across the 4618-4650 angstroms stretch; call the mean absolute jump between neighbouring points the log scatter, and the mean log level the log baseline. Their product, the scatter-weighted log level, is 0.016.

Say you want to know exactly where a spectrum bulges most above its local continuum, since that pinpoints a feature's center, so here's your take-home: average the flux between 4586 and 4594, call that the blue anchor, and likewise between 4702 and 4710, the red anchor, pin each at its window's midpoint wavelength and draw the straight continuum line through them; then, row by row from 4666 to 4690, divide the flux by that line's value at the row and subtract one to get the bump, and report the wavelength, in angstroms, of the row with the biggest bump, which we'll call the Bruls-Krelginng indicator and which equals 4684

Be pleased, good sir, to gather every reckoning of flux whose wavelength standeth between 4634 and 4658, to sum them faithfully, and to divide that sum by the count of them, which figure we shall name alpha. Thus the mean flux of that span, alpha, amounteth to 14.6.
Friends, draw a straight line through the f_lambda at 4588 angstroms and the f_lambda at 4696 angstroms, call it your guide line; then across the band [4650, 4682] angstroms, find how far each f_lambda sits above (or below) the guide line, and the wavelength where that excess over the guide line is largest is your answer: 4664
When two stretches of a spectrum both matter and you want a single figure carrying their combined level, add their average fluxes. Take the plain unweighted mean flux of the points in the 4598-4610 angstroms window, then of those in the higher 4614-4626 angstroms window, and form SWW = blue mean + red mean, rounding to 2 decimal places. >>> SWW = 29.30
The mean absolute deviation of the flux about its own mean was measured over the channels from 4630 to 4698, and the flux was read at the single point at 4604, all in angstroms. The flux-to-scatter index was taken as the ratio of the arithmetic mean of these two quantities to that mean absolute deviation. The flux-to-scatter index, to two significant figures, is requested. 34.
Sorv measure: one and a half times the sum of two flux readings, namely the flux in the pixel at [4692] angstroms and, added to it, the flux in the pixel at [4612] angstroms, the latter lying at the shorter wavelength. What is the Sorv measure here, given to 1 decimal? 46.1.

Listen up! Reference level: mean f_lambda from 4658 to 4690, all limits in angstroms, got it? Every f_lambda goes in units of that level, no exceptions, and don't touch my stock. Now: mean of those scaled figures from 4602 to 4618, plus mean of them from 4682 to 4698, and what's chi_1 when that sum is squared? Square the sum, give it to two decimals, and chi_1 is 4.08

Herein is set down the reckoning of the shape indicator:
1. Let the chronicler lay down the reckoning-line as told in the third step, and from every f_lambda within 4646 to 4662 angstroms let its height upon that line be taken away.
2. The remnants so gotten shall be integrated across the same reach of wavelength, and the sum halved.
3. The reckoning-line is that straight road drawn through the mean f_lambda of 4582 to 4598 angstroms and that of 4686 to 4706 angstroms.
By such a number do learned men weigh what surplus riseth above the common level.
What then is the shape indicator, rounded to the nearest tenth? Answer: 1.9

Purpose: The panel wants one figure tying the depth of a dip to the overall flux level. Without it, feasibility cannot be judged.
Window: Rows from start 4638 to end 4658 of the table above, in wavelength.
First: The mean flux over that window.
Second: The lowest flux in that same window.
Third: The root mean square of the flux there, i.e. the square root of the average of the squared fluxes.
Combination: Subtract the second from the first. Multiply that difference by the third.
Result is 11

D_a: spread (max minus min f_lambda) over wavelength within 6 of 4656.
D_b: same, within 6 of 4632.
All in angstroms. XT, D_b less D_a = 0.2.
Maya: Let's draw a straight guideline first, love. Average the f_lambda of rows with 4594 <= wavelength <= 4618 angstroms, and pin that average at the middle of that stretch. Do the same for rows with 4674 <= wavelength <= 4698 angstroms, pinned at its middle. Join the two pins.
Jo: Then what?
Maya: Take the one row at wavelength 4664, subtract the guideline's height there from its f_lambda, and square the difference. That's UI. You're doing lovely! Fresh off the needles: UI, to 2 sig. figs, 0.23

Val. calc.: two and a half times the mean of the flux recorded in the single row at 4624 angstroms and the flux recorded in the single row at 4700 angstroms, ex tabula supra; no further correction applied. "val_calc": 36.9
